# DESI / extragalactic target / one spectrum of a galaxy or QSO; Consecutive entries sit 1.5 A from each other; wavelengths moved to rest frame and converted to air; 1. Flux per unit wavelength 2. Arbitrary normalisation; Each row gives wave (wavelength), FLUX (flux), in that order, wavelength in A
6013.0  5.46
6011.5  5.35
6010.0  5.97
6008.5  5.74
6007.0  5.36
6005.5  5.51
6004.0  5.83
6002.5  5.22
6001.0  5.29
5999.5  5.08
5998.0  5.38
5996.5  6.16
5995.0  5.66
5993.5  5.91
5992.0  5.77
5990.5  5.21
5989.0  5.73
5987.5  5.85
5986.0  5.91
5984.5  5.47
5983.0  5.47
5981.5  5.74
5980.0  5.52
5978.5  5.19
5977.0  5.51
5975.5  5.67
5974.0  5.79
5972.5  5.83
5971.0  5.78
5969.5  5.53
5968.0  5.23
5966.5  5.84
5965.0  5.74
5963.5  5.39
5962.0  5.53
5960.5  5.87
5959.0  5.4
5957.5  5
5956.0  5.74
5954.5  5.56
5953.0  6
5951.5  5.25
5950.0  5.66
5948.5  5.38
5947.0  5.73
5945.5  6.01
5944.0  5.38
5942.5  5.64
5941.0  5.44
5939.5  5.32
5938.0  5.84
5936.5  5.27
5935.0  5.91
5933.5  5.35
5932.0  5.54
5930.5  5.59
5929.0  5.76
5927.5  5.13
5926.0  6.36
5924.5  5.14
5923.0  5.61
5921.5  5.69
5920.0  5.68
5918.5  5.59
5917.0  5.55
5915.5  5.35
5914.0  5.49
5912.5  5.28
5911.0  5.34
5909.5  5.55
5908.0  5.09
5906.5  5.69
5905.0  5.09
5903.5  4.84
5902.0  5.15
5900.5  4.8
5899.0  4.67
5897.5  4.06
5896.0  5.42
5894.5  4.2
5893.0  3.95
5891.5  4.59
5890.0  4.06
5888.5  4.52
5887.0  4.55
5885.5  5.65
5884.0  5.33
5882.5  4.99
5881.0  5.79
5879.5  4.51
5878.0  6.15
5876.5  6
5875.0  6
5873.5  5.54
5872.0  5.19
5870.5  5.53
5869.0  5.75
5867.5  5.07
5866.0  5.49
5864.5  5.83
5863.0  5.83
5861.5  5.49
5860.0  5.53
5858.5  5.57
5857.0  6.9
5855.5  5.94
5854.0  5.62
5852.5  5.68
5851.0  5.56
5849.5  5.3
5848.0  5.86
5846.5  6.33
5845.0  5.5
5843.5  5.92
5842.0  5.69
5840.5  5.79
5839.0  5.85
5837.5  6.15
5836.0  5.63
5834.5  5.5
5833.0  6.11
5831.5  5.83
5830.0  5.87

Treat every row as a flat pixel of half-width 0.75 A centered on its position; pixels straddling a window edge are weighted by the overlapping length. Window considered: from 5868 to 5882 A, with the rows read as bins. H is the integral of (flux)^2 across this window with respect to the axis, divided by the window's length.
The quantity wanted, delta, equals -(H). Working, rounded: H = 31.4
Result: -31.43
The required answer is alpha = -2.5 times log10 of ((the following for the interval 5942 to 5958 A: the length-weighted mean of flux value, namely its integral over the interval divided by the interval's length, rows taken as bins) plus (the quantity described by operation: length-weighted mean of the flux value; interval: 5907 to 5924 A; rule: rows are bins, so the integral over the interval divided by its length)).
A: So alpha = -2.61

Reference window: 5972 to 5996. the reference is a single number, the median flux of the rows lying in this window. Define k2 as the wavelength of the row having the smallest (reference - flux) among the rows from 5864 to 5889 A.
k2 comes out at 5878.0 A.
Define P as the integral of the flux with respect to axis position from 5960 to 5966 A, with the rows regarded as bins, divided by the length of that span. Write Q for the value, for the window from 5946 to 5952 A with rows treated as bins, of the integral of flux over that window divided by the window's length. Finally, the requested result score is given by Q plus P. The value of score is 11.2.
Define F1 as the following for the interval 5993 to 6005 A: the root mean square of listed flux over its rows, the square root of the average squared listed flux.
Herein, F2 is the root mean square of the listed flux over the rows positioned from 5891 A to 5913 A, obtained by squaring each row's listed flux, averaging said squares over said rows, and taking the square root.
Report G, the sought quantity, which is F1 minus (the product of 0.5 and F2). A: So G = 3.1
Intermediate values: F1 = 5.58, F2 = 4.94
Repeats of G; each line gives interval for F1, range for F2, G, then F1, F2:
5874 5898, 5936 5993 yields 2.2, 5.04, 5.59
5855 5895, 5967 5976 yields 2.6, 5.38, 5.64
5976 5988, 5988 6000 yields 2.8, 5.59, 5.62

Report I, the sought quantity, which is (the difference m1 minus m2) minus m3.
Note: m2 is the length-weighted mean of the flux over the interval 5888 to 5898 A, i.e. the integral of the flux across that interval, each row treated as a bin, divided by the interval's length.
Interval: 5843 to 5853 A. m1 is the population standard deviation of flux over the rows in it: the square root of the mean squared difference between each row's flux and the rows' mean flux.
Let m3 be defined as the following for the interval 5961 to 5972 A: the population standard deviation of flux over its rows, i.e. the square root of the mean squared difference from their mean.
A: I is -4.3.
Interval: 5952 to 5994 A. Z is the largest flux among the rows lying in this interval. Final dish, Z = 6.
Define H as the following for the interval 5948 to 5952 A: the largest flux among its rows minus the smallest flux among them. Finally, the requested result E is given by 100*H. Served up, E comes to 41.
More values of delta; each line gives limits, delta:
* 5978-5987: -31.06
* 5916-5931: -31.53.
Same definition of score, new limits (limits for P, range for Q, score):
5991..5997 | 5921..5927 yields 11.5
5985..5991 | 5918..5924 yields 11.3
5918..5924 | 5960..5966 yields 11.3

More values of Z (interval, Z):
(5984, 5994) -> 5.91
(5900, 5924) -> 5.69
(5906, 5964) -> 6.36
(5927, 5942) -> 5.91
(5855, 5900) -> 6.9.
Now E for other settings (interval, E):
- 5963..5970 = 61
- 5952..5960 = 100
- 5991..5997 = 50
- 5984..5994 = 70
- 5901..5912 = 85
